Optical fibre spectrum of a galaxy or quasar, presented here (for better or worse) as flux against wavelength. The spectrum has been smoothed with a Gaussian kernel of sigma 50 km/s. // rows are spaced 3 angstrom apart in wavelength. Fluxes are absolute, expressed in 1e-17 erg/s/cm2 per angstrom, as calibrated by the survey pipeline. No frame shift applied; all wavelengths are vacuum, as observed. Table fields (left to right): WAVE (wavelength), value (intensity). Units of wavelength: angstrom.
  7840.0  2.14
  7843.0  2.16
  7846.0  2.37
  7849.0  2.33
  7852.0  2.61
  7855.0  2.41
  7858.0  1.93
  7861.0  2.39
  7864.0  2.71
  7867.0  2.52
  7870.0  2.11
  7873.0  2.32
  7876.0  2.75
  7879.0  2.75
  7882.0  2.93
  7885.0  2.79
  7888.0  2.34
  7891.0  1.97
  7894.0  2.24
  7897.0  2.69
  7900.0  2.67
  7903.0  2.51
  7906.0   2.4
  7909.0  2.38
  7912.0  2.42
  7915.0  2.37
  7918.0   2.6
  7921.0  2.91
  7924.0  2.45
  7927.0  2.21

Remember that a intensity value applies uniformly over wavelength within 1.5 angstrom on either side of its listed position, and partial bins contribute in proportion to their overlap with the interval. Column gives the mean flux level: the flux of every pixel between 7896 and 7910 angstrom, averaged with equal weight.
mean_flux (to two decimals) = 2.53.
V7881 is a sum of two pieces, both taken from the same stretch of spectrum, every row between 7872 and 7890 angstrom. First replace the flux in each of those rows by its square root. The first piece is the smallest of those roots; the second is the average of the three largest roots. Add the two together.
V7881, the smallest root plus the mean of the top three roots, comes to 3.20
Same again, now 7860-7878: 3.08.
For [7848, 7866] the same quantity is 2.99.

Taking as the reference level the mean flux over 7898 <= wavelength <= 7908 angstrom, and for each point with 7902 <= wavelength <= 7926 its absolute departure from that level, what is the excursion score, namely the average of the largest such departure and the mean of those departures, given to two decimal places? 0.26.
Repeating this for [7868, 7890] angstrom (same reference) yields 0.35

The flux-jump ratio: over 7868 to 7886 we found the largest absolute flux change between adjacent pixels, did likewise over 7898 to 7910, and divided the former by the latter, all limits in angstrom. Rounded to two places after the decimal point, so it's 2.69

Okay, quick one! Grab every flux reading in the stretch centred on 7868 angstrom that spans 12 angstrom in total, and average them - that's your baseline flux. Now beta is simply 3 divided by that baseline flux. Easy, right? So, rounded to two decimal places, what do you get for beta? 1.24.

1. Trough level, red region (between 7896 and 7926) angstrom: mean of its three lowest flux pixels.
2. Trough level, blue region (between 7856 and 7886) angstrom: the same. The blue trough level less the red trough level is -0.26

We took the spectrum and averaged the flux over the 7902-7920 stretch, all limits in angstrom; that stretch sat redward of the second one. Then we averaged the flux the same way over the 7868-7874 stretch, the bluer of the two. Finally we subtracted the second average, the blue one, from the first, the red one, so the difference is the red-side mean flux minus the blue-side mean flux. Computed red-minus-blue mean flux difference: 0.23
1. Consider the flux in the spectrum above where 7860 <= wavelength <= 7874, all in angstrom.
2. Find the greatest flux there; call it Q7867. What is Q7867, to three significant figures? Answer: 2.71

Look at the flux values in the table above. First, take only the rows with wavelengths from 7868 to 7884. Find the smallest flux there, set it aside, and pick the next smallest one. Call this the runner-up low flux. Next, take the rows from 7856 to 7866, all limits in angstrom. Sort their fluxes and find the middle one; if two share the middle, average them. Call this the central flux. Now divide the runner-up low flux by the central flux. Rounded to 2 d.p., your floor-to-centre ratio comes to 0.97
